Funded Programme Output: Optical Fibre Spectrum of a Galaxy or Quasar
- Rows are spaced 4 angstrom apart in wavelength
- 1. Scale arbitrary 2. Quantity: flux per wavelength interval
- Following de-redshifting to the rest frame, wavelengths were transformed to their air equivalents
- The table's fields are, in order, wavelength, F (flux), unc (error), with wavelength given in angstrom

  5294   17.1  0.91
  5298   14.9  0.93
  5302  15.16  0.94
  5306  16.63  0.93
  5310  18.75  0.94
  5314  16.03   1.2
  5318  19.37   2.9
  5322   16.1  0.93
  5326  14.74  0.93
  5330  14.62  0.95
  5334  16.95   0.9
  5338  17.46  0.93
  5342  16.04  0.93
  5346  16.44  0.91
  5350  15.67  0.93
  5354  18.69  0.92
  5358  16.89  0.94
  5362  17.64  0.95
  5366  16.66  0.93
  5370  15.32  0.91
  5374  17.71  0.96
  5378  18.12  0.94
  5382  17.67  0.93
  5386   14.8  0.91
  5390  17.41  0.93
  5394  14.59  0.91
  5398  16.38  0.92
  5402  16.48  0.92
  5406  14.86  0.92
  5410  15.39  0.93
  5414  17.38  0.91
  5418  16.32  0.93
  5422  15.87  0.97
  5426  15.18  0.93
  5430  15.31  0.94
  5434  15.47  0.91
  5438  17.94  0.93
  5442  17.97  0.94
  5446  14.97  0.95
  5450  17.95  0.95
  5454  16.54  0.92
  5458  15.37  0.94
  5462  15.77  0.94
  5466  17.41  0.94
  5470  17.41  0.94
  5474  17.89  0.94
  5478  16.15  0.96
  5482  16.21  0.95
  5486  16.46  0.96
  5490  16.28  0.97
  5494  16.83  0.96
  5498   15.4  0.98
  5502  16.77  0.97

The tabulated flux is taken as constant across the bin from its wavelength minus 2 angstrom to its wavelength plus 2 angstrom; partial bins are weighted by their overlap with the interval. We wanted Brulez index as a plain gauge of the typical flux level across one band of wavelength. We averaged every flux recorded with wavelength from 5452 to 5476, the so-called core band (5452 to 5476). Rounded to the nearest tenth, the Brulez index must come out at 16.7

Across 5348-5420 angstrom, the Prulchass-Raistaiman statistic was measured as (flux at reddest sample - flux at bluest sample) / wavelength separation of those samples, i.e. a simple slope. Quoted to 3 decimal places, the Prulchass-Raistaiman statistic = 0.010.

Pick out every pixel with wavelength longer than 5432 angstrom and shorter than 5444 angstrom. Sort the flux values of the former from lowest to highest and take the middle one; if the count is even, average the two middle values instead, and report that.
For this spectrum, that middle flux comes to 17.9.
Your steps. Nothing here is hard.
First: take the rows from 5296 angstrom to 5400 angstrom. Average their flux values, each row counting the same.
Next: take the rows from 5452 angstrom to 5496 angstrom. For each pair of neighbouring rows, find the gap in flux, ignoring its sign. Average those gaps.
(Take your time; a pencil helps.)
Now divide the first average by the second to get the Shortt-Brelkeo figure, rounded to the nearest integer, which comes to 26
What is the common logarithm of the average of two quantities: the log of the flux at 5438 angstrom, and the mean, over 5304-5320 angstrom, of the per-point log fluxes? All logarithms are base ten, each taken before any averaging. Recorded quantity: 0.097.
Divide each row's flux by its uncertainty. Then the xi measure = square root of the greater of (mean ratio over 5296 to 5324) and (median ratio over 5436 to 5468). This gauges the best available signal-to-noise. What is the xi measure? 4.27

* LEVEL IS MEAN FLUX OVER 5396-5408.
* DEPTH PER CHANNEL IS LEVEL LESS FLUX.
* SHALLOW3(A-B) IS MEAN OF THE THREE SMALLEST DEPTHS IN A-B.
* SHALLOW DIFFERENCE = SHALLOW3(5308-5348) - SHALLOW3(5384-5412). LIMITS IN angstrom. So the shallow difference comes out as -1.8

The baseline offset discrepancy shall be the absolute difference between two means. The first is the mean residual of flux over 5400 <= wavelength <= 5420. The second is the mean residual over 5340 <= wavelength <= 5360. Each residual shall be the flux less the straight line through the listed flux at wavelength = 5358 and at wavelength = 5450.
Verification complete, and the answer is 1.4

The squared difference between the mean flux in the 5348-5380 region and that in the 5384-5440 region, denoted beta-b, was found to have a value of 1.28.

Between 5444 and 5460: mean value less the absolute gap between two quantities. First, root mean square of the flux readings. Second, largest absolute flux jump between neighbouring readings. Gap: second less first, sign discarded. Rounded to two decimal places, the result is 2.94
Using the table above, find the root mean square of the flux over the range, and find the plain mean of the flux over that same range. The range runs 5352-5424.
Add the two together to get 33.2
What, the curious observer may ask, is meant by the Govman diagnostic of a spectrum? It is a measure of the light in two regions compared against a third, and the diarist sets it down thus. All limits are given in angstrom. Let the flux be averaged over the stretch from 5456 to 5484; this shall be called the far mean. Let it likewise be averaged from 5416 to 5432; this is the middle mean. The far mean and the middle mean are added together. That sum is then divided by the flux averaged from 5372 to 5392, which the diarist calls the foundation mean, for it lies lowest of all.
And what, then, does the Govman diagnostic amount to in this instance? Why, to 1.88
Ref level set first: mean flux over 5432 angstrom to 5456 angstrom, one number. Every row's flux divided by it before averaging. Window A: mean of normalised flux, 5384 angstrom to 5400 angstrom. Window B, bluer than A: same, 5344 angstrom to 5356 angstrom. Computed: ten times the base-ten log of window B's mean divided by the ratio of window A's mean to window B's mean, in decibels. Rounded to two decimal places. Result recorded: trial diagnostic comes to 0.33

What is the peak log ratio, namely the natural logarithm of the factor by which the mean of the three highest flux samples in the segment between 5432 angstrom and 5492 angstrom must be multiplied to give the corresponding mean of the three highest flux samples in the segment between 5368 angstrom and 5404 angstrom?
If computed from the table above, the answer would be -0.01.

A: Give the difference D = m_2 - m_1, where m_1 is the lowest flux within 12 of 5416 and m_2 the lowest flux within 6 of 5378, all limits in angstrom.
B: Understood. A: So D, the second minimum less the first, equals 2.8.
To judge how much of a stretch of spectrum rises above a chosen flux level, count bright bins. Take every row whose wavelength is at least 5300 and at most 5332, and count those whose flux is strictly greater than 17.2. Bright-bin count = 2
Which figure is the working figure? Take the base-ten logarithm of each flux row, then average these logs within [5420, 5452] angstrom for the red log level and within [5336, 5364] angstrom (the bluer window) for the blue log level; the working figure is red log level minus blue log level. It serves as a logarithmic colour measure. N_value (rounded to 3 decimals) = -0.017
